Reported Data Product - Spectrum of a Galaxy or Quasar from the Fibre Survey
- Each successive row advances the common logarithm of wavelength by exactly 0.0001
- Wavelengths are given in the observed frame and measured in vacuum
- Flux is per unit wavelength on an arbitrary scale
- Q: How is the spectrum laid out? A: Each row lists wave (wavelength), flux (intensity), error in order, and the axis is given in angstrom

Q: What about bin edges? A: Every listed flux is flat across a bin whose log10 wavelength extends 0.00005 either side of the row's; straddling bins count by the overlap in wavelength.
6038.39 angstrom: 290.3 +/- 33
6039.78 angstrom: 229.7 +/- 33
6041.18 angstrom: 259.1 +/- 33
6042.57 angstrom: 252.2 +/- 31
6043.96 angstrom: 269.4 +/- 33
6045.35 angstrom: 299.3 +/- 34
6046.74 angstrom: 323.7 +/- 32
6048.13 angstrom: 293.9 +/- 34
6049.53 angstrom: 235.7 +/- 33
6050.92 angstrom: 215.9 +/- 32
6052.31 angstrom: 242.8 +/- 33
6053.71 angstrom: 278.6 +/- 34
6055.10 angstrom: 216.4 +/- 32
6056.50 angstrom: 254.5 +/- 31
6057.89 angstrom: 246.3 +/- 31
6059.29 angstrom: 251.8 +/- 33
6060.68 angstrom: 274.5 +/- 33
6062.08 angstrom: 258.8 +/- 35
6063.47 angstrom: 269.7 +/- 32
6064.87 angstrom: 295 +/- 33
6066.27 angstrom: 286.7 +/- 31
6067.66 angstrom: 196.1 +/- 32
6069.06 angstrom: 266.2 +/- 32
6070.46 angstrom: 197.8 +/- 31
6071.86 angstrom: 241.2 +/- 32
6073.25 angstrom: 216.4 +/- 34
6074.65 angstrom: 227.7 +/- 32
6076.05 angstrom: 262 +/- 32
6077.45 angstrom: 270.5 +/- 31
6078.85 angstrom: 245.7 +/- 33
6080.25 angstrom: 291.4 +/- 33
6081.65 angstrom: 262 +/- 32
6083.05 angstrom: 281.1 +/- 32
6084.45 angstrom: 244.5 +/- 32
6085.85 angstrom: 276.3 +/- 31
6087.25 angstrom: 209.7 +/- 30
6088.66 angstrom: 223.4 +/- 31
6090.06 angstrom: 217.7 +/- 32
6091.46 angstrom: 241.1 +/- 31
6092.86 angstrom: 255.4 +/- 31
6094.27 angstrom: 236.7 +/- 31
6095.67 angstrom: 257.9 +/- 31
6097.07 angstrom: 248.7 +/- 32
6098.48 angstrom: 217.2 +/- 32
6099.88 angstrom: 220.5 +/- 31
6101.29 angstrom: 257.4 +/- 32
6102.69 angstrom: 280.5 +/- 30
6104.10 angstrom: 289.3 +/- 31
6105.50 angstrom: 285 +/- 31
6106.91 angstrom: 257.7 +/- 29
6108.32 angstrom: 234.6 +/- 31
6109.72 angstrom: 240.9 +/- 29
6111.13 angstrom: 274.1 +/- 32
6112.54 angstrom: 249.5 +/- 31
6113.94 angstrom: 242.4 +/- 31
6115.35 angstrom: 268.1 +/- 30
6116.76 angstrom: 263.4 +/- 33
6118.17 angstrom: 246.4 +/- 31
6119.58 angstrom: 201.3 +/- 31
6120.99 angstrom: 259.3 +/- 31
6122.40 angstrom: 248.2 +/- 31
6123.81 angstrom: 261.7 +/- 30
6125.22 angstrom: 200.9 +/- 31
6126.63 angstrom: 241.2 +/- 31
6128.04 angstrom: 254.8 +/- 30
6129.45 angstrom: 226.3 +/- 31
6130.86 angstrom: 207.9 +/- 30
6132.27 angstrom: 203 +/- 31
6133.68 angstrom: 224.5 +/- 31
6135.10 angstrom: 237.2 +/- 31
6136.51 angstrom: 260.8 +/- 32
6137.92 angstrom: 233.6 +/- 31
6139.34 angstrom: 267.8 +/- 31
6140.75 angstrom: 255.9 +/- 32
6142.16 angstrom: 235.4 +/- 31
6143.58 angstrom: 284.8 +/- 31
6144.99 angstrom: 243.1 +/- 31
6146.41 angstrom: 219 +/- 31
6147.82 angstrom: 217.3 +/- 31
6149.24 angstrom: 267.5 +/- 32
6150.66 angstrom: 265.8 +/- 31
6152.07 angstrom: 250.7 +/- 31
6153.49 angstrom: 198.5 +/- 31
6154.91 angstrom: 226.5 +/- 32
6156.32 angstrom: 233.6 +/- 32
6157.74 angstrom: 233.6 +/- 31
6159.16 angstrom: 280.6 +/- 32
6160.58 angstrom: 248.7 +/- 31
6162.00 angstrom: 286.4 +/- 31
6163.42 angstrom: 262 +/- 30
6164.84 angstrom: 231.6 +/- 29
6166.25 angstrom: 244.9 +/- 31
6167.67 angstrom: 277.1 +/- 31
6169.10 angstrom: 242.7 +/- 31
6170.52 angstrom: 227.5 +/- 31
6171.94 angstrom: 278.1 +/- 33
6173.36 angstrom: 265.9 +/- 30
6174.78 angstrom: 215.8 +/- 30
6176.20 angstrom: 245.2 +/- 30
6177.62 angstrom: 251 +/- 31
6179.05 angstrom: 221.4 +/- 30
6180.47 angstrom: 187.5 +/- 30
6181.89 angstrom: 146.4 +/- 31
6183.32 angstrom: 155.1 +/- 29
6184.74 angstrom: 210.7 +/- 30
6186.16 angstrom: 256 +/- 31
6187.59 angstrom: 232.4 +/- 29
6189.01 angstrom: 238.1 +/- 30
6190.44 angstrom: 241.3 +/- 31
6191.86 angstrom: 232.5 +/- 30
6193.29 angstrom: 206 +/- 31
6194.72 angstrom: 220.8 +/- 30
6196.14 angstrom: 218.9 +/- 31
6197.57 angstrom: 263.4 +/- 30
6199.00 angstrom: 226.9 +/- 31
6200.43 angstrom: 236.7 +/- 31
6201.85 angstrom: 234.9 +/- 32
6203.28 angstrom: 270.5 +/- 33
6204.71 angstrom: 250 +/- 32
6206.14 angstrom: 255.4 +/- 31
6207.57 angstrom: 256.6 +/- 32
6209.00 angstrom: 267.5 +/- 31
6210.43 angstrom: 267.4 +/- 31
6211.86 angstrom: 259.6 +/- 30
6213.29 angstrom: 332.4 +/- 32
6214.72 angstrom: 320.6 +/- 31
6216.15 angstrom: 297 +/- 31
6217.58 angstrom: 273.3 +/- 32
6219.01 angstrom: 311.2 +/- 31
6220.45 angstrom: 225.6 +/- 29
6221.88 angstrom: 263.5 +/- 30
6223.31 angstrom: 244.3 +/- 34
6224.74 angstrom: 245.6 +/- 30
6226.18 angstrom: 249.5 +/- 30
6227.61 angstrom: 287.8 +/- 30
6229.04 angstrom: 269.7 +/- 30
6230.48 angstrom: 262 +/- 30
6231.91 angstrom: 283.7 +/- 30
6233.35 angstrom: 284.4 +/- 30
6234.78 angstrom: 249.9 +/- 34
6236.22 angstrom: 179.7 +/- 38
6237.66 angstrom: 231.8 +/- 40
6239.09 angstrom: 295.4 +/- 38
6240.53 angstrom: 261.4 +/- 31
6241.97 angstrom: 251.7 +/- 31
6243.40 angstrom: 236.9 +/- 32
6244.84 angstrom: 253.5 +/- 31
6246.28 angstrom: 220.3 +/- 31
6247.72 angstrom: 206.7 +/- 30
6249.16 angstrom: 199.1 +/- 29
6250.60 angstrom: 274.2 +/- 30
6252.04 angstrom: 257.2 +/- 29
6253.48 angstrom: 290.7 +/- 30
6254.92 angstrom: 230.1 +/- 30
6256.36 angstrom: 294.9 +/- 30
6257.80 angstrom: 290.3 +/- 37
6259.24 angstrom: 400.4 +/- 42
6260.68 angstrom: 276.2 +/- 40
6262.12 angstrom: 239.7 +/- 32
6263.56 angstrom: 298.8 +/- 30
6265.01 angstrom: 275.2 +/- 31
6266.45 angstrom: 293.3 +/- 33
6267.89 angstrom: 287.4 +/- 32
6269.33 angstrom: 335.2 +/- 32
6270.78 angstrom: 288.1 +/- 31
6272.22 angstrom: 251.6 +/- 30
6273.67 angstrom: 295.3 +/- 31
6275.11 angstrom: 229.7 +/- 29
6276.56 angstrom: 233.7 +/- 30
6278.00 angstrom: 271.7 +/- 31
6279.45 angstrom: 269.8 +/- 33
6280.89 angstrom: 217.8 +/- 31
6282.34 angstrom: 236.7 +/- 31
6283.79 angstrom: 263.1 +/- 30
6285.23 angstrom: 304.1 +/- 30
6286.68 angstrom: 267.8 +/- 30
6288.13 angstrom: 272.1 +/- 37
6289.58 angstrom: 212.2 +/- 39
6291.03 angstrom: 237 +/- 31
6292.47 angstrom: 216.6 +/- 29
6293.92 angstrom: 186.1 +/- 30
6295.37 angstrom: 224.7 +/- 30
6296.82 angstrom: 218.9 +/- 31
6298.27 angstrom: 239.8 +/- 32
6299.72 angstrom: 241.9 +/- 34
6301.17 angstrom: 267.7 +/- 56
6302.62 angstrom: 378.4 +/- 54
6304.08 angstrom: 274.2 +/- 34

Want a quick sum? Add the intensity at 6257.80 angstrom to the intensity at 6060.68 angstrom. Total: 565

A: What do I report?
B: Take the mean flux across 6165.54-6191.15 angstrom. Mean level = 230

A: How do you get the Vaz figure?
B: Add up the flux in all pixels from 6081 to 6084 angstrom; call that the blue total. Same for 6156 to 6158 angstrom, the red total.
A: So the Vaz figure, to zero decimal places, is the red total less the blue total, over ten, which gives -8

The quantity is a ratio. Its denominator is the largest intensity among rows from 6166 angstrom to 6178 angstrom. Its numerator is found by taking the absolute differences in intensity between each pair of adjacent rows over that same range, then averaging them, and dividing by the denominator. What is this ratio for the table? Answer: 0.103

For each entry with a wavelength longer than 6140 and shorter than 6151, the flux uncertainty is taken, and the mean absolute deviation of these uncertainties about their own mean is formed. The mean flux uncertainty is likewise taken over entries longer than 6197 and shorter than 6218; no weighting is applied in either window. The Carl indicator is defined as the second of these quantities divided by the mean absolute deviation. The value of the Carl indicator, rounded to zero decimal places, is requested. 84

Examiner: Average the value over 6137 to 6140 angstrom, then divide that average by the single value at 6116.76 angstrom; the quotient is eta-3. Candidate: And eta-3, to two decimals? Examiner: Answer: 0.95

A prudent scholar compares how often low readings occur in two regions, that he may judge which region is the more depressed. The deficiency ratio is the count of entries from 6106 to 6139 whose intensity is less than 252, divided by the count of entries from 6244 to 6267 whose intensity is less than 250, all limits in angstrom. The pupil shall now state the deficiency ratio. 3.0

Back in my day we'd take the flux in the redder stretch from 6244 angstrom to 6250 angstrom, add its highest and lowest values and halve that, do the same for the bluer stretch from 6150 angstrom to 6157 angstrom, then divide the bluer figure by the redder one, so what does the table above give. 1.03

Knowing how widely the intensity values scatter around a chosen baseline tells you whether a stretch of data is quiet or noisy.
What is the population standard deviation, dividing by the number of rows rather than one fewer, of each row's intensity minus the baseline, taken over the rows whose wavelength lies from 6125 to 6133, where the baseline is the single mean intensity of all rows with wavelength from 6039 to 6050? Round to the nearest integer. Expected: 20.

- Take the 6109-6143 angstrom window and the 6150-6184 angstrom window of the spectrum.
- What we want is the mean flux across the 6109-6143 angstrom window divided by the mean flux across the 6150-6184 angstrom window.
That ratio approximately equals 1.02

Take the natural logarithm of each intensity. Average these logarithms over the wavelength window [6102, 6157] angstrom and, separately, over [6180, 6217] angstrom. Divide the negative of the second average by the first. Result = -1.00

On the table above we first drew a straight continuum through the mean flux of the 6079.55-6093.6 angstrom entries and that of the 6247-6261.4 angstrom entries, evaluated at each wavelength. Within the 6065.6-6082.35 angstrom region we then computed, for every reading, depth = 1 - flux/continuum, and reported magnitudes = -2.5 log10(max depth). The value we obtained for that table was 1.70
